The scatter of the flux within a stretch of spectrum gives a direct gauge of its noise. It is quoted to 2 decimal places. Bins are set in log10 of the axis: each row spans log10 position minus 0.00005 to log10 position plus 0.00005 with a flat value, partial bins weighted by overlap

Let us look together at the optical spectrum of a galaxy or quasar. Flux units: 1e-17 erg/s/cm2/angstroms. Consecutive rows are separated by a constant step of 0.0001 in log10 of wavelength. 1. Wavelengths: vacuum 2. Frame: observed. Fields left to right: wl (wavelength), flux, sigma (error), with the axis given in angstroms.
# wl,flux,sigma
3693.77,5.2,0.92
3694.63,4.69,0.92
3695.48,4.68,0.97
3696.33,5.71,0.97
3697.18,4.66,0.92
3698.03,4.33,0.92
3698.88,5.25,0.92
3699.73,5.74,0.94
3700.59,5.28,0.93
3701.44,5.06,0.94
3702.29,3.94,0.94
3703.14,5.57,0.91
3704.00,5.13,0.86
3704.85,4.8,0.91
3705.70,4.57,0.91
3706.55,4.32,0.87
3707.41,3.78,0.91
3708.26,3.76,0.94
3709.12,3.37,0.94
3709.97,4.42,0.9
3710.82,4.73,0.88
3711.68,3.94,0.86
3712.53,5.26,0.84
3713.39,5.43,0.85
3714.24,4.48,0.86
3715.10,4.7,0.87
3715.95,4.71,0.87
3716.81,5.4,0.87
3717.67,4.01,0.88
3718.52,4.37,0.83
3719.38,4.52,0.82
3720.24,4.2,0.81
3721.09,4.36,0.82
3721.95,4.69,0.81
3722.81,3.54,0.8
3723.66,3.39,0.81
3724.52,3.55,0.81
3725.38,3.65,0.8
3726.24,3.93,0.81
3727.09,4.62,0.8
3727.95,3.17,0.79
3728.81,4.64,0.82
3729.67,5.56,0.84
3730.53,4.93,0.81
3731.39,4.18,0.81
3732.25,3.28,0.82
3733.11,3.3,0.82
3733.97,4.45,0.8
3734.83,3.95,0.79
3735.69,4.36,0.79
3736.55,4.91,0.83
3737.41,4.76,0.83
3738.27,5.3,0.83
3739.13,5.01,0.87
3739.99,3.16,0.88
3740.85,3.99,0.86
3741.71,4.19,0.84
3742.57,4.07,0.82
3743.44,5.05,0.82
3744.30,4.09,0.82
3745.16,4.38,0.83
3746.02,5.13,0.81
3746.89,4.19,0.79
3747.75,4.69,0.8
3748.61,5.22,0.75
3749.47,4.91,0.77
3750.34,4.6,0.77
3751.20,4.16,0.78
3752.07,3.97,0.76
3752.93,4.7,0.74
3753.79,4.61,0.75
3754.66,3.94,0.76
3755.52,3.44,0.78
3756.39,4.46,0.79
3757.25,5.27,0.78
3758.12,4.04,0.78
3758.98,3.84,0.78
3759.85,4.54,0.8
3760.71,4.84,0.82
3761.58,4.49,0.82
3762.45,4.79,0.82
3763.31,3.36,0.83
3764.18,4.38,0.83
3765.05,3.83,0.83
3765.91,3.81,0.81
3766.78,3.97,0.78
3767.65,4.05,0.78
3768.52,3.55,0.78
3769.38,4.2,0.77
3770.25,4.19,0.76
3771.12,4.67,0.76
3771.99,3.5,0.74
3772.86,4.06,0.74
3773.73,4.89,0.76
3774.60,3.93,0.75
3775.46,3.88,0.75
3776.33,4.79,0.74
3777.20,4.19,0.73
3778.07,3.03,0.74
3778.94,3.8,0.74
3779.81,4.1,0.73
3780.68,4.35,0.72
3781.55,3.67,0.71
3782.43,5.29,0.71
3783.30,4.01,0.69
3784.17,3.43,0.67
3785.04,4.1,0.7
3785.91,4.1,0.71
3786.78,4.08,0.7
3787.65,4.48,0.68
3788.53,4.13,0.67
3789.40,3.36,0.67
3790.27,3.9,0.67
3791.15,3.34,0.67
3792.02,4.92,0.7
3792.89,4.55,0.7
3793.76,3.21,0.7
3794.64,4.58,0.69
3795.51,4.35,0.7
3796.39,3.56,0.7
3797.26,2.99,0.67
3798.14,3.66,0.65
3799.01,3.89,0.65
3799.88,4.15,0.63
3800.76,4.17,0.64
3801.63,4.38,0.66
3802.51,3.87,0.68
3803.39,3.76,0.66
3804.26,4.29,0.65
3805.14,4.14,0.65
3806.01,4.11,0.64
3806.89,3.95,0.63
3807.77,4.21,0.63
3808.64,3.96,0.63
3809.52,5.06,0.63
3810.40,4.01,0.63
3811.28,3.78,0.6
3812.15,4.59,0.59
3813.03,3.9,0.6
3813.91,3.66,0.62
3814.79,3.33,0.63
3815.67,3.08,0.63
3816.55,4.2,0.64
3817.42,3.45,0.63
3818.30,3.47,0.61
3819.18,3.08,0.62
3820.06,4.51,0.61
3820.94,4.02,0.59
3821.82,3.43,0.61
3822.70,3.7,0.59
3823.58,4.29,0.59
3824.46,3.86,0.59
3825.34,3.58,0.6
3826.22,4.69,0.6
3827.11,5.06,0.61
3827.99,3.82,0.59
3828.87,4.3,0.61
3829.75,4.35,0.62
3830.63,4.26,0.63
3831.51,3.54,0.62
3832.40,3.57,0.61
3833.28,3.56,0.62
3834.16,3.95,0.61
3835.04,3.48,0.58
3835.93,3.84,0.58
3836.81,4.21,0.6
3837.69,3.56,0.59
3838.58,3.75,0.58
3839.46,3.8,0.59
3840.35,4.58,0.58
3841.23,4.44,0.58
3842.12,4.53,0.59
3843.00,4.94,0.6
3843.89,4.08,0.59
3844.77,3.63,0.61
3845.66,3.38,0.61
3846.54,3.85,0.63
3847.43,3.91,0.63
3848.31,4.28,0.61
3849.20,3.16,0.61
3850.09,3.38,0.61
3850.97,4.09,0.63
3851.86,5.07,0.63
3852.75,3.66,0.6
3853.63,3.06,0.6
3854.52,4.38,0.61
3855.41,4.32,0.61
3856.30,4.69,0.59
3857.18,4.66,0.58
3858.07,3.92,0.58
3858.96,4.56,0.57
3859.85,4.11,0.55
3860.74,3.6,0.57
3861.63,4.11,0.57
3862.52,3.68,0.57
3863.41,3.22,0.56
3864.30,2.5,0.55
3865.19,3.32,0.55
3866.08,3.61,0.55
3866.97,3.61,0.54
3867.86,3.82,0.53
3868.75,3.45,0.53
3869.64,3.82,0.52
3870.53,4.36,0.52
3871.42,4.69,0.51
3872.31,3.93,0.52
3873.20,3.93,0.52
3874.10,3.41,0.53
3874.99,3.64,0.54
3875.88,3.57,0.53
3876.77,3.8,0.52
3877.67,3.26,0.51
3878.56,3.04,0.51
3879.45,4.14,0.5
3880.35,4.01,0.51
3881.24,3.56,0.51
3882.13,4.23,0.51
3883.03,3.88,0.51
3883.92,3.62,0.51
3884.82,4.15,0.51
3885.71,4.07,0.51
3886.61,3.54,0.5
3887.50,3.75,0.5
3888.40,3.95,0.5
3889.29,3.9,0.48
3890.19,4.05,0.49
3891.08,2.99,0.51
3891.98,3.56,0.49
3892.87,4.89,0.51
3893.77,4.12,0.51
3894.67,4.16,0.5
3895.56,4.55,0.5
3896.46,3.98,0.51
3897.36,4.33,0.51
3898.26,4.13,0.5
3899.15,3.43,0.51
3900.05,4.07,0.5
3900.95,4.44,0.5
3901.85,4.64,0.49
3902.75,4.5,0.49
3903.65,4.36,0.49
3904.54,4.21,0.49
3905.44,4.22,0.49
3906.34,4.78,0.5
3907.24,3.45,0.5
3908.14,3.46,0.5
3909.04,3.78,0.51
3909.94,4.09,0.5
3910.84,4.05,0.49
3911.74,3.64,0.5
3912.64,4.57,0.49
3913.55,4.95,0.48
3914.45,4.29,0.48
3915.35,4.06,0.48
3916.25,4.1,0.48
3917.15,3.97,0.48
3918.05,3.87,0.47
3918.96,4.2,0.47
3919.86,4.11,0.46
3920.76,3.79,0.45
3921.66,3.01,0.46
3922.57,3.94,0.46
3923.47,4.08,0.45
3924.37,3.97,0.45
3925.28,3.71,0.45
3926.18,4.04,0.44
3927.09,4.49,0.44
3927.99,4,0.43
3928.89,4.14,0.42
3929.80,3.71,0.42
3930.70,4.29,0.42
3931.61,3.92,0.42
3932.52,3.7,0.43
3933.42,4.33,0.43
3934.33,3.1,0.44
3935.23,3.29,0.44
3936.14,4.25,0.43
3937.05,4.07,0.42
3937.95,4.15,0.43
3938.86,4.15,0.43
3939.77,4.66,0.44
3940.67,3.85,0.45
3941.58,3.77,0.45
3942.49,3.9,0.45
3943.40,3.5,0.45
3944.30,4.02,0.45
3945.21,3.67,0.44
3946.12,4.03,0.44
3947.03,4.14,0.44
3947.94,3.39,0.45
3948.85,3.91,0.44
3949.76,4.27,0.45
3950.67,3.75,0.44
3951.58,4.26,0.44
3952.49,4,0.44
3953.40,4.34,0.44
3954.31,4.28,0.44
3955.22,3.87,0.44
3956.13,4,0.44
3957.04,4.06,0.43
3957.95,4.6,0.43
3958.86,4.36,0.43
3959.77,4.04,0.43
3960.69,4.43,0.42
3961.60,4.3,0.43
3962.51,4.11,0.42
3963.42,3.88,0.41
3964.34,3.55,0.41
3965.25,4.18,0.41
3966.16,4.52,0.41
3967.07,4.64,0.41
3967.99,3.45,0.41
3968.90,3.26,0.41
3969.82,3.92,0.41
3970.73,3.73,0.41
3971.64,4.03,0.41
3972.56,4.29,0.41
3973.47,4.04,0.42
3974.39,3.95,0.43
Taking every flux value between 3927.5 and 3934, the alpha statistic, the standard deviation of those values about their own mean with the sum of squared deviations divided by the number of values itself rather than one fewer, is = 0.24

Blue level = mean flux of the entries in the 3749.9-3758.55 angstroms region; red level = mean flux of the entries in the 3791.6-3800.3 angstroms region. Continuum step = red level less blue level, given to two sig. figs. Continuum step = -0.33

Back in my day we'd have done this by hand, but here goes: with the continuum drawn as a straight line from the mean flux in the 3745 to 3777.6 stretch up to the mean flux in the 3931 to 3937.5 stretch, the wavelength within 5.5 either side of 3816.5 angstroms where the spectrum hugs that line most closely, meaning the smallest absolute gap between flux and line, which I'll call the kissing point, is 3816.55 angstroms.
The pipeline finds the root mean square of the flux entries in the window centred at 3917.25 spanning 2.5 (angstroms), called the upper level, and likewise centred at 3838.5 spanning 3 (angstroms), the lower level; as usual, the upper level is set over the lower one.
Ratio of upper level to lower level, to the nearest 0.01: 1.07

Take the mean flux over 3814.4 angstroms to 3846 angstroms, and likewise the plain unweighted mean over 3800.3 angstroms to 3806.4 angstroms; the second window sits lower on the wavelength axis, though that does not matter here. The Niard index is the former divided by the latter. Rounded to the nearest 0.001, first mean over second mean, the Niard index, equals 0.957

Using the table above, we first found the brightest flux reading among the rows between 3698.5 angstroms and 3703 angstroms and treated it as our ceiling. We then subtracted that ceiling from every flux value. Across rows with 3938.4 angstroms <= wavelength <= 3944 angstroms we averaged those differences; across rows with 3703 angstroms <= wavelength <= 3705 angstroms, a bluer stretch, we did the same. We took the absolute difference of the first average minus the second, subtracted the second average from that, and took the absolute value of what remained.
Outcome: 1.77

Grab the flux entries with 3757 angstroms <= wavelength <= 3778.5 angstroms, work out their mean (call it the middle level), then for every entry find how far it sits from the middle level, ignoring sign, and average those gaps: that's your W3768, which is 0.42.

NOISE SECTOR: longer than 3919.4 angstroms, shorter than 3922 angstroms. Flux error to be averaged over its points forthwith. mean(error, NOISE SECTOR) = 0.46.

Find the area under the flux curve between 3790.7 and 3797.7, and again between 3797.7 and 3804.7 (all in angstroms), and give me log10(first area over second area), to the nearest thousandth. -0.010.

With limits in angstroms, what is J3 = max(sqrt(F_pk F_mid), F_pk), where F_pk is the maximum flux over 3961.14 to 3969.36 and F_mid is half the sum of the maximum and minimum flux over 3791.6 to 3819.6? 4.64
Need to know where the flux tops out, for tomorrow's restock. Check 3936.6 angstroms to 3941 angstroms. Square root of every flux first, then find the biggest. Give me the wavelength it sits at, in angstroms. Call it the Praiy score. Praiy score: 3939.77 angstroms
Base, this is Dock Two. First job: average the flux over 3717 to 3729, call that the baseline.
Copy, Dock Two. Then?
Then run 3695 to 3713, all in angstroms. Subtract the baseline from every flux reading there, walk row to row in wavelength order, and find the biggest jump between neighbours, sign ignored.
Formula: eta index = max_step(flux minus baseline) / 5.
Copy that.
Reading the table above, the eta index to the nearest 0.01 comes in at 0.33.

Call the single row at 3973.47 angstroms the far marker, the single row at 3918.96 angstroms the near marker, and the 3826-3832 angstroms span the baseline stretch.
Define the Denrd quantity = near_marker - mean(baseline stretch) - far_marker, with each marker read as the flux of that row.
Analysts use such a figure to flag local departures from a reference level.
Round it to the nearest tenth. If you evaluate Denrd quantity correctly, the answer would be -4.1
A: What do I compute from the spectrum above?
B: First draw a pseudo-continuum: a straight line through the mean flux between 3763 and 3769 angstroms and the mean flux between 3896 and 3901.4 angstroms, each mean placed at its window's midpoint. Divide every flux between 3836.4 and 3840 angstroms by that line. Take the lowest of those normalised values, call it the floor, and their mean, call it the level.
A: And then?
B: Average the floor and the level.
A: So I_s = 0.93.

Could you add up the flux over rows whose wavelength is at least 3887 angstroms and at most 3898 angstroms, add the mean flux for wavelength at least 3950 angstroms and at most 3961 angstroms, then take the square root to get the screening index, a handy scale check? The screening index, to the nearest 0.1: 7.2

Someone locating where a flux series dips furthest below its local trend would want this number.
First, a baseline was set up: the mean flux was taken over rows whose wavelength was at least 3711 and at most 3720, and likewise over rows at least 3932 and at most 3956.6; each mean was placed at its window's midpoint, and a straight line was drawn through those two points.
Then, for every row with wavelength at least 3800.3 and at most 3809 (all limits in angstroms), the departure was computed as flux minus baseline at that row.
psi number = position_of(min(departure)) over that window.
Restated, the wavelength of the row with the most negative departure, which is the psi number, 3803.39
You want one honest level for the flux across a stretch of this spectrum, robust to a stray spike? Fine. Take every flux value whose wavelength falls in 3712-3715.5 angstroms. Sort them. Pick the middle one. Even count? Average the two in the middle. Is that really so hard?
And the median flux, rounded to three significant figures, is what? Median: 4.98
